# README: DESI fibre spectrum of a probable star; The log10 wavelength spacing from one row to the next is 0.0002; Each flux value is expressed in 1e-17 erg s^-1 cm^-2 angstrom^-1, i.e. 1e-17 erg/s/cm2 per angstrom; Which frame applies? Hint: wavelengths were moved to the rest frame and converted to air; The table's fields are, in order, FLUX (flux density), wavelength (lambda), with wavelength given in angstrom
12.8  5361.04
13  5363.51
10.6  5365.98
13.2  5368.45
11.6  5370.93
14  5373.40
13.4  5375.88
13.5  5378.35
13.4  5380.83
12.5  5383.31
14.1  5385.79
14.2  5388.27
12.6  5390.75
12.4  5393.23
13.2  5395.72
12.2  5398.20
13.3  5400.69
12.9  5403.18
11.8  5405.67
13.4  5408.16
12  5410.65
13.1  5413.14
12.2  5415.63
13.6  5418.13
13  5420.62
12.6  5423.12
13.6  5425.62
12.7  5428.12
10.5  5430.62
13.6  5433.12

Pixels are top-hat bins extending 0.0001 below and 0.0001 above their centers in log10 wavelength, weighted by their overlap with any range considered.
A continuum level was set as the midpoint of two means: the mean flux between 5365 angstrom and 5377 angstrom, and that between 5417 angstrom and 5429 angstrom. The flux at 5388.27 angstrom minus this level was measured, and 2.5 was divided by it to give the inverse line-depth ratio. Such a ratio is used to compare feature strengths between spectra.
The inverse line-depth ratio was 2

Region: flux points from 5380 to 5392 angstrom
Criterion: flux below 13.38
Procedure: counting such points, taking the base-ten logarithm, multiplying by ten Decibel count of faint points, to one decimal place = 3.0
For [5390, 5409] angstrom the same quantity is 8.5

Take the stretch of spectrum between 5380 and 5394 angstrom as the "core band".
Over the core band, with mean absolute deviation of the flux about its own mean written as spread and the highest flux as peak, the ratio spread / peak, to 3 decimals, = 0.049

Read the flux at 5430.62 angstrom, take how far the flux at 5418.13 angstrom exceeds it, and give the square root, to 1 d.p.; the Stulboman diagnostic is 1.8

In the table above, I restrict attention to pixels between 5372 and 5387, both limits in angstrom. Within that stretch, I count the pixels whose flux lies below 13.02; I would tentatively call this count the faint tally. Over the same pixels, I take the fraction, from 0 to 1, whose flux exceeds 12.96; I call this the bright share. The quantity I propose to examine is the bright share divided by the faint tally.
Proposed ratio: 0.83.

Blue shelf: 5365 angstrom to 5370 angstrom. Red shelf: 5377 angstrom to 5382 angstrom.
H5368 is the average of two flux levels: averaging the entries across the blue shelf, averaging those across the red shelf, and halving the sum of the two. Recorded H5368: 12.7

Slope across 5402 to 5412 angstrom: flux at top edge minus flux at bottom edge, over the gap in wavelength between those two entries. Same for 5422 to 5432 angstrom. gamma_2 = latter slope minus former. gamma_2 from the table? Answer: -0.2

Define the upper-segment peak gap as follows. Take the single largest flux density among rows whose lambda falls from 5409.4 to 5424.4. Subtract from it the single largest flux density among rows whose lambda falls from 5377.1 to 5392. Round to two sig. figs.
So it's -0.60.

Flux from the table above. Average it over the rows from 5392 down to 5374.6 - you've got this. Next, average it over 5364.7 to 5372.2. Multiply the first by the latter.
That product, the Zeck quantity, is 158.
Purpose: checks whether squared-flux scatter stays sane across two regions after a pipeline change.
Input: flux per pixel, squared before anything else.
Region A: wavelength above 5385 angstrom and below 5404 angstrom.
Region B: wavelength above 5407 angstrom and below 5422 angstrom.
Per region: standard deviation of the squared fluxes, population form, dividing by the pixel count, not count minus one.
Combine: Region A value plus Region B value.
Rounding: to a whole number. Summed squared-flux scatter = 33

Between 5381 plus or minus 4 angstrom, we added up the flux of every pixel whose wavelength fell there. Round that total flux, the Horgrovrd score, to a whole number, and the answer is 39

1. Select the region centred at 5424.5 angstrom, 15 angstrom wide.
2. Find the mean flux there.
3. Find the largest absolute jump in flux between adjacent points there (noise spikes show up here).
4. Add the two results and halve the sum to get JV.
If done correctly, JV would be 7.4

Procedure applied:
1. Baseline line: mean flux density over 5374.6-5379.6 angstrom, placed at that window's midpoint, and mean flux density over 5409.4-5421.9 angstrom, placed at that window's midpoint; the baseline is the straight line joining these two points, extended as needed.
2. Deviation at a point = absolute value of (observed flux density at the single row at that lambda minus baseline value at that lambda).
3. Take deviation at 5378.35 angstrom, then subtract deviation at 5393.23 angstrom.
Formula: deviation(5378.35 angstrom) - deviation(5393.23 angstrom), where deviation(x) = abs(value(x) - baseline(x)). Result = -0.7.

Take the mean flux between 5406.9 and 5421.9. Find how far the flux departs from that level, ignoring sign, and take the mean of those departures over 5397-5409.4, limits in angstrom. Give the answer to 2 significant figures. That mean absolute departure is 0.54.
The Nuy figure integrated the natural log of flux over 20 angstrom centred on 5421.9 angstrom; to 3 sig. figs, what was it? 50.7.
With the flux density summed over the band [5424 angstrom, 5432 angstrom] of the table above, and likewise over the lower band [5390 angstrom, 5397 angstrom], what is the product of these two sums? 1406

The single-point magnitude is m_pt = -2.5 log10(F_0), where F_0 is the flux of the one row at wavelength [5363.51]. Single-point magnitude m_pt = -2.78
